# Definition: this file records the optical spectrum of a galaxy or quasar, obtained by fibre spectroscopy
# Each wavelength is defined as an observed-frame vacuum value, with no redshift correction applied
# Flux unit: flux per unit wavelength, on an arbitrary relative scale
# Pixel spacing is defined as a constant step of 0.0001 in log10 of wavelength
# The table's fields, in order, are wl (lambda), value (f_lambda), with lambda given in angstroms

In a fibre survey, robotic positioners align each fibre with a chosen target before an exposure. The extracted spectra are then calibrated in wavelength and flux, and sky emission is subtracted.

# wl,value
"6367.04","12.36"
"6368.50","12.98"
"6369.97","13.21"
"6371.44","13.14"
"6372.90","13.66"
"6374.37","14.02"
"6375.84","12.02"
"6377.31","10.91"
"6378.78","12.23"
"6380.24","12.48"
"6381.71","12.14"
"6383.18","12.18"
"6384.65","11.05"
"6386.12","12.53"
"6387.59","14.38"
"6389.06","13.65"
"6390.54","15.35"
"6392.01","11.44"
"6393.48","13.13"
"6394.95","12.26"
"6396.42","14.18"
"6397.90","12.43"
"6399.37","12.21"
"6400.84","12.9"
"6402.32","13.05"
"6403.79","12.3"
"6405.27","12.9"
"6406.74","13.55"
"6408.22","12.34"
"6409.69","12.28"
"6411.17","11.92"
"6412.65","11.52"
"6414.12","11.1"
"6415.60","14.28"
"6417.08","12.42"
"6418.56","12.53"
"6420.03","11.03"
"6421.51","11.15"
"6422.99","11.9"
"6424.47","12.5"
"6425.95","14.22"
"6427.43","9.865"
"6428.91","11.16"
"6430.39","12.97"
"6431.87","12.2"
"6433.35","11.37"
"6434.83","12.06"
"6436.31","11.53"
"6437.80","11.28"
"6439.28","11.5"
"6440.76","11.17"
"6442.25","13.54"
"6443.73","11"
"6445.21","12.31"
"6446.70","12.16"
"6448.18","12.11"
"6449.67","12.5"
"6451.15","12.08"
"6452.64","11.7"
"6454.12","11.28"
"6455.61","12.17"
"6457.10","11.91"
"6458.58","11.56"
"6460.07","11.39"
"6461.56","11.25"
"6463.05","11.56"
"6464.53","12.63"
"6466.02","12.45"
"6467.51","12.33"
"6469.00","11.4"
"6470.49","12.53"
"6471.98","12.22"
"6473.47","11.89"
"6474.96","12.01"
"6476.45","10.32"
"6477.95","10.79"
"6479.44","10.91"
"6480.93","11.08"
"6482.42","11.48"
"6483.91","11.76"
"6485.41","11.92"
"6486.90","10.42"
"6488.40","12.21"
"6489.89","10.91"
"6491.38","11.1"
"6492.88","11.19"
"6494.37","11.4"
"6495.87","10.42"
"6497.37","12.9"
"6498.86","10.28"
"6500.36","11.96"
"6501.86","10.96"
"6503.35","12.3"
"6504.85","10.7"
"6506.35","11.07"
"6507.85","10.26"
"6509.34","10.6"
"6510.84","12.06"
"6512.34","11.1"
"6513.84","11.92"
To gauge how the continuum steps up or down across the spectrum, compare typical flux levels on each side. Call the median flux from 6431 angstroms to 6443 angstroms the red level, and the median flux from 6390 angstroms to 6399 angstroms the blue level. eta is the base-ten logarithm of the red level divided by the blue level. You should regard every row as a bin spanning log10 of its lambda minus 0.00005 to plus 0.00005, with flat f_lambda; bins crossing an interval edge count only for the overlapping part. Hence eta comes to -0.045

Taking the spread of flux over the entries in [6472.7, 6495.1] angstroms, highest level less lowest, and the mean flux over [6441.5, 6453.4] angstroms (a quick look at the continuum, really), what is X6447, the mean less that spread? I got 10.3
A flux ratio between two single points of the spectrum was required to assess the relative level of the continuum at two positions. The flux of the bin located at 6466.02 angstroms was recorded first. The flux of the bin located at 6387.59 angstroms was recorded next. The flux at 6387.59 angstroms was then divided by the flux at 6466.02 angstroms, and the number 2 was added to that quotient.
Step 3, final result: 3.16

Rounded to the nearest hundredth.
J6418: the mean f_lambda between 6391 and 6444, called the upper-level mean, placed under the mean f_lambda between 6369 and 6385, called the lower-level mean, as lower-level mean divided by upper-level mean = 1.02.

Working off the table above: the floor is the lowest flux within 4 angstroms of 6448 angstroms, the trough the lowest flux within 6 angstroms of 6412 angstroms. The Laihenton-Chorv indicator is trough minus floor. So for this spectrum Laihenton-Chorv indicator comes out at -1.0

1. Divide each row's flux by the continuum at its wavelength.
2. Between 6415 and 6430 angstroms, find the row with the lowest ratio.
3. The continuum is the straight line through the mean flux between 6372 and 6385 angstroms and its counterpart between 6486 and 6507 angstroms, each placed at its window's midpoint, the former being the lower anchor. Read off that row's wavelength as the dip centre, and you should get 6427.43 angstroms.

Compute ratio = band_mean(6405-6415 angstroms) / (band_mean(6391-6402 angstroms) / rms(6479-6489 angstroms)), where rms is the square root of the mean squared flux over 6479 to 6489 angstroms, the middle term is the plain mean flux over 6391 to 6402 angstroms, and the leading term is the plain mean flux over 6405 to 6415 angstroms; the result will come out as 11.0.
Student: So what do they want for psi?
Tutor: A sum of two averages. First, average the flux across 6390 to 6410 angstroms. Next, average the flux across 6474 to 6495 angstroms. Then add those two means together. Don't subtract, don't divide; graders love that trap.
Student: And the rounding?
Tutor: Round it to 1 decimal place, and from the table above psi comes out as 24.1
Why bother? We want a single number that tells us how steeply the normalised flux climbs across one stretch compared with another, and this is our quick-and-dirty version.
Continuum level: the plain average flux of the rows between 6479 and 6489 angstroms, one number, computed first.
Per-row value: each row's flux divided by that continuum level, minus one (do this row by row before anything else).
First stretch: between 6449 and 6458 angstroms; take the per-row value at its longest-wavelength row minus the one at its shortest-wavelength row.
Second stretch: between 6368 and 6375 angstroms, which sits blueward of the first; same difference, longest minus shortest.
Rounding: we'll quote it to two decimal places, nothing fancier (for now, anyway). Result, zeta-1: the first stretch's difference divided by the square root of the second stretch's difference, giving -0.17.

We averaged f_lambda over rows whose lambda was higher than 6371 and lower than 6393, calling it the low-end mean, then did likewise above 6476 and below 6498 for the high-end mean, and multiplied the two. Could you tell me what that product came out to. 143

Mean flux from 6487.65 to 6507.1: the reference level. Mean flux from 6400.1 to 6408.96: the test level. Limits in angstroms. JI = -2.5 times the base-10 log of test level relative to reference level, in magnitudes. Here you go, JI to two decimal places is -0.14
